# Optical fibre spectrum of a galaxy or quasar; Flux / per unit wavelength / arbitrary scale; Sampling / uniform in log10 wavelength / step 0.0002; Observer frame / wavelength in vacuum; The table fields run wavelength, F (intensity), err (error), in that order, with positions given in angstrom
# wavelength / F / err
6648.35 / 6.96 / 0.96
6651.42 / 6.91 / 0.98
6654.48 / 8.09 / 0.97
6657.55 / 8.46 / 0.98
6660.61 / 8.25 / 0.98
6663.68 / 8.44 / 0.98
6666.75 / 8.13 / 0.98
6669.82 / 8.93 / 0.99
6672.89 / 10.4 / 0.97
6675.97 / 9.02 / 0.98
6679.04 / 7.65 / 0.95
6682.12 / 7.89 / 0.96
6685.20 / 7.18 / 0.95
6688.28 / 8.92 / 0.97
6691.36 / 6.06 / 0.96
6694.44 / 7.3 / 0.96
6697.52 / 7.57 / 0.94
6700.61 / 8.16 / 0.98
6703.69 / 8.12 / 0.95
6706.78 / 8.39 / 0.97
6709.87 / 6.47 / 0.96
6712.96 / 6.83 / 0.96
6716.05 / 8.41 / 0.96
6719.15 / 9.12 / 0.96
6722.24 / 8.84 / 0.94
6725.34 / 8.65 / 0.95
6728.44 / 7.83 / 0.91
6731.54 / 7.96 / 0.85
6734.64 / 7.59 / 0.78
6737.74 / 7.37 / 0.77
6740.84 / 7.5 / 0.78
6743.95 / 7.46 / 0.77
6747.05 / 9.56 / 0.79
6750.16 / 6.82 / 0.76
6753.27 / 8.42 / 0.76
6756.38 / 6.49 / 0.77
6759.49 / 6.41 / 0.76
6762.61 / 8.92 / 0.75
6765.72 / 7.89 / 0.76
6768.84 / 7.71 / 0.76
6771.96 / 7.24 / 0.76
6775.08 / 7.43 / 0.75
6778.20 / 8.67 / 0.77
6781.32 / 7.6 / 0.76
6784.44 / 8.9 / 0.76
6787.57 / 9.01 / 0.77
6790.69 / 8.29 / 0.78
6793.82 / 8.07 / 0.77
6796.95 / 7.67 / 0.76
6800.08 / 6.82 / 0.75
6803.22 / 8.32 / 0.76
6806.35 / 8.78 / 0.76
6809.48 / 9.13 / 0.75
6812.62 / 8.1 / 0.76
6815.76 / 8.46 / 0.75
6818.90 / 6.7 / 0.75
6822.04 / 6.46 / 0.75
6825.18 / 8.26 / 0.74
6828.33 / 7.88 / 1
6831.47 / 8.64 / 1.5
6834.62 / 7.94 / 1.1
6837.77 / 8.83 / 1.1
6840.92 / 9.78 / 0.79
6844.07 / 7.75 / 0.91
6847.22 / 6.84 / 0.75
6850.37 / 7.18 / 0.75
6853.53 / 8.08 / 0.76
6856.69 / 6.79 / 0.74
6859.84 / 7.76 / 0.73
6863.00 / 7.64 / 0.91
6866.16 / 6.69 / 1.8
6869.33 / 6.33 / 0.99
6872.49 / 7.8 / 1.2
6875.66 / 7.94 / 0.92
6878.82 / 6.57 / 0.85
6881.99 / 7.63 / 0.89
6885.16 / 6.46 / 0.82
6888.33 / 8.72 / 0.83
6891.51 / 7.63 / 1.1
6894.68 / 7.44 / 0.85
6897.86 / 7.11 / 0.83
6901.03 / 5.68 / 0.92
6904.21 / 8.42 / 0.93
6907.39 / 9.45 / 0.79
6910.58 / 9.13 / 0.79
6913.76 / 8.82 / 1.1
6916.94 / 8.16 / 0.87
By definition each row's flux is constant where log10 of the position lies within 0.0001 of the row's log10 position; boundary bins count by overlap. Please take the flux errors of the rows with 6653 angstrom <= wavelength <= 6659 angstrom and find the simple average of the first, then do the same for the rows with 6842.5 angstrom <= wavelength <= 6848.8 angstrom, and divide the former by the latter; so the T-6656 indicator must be 1.17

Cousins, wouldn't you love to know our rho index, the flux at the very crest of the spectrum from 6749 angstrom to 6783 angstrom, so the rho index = 8.92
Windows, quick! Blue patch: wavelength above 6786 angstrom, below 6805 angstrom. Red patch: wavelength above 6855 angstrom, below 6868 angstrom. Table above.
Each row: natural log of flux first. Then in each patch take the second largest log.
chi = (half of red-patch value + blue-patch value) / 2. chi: 1.57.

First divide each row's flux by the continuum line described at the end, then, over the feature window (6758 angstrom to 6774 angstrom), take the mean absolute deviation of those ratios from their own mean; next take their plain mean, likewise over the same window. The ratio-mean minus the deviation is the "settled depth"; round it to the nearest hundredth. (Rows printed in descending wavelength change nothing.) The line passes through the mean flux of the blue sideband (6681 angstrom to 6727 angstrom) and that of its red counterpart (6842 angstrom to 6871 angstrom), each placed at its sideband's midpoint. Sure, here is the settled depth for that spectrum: 0.92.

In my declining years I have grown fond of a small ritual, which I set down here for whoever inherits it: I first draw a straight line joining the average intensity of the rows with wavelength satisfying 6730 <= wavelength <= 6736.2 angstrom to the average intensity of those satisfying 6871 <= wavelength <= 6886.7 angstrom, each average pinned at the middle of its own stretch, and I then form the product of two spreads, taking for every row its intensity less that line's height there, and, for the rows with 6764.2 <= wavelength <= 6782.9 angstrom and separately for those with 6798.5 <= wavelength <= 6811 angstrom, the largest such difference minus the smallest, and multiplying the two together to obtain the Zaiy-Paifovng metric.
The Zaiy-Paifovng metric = 3.4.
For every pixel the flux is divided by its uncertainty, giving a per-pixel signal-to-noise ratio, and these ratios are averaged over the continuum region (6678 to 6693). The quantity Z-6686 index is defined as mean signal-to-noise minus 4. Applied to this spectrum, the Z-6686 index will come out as 3.9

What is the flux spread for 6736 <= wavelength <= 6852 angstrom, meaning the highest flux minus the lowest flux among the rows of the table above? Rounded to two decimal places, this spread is 3.37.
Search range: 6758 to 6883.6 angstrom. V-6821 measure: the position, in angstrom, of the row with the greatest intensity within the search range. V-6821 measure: 6840.92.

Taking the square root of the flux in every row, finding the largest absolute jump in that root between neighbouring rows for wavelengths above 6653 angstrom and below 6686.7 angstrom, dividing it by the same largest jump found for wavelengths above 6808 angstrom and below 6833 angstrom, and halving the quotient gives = 0.4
